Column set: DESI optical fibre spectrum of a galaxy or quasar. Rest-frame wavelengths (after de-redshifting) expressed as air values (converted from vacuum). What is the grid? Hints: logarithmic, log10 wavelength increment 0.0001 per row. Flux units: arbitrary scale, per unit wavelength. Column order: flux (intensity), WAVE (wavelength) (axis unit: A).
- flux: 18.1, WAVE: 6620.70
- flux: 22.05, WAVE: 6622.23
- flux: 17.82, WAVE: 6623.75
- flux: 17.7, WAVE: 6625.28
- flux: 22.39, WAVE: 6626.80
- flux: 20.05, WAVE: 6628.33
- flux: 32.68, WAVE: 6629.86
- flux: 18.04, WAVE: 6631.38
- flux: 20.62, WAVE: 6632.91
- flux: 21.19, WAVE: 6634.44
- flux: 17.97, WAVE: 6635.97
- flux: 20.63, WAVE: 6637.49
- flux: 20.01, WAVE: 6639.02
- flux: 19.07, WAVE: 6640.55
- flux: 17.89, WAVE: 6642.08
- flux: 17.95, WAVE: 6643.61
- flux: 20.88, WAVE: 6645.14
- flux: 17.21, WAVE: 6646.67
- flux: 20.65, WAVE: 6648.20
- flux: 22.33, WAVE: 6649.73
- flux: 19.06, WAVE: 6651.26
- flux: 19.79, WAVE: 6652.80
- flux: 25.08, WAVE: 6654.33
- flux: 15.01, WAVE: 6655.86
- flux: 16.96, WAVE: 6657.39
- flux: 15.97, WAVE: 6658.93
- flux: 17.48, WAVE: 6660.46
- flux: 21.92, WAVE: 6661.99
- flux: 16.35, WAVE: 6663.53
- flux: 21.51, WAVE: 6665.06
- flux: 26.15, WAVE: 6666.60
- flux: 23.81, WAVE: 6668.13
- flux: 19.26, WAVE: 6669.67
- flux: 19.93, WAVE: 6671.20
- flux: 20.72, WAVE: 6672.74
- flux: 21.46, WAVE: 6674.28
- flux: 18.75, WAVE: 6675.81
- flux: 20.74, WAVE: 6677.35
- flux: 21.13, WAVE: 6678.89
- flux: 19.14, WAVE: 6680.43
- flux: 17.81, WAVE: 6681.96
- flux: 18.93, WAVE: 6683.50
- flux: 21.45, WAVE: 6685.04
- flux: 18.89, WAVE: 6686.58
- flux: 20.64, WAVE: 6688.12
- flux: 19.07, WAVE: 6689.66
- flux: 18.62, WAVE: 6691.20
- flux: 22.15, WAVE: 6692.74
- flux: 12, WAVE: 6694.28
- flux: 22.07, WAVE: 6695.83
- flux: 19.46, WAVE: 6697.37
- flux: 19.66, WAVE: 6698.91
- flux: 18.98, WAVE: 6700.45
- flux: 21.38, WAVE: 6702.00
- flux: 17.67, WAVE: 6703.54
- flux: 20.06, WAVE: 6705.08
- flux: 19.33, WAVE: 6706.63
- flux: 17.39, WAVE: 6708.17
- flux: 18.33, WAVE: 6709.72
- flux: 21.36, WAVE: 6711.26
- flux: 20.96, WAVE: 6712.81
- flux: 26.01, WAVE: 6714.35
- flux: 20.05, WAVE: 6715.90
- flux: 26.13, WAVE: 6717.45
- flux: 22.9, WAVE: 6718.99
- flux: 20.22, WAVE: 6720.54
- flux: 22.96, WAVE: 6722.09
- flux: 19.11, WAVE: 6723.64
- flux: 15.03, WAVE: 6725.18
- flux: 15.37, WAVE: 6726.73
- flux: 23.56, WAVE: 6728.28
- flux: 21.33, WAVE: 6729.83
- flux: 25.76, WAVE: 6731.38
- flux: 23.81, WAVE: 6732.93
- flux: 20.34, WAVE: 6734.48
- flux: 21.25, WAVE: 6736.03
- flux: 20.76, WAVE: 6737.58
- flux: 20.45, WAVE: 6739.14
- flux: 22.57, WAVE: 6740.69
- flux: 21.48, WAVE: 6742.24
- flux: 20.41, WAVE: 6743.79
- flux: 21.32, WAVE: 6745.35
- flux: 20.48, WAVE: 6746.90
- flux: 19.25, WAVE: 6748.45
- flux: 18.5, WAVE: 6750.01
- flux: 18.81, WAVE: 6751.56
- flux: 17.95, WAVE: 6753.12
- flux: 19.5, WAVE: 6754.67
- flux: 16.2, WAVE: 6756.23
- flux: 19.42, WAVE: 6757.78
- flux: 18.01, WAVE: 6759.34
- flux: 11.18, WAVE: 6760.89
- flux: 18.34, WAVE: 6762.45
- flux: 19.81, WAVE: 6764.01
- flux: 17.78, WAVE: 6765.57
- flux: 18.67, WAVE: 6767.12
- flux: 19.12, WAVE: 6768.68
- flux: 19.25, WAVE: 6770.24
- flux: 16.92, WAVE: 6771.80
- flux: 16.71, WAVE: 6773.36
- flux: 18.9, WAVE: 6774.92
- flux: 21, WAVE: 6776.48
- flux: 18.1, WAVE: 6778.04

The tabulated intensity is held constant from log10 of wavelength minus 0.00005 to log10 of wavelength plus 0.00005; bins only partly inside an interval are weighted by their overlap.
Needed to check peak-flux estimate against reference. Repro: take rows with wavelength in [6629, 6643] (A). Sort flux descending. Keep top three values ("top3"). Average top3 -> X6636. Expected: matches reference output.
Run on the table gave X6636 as 24.8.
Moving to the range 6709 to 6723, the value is 25.0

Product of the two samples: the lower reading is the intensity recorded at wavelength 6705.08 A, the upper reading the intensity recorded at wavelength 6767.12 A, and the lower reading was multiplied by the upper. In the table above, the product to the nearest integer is 375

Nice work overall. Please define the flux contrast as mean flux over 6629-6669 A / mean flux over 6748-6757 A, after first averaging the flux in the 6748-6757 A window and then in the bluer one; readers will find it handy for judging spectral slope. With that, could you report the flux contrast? 1.10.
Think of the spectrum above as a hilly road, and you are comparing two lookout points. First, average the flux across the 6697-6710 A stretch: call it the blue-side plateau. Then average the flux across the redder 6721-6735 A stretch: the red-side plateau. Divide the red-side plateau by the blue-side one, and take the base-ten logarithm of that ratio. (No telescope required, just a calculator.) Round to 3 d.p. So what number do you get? 0.036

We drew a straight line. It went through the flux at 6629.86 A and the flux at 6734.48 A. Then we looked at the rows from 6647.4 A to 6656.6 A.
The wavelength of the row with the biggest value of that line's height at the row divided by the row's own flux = 6655.86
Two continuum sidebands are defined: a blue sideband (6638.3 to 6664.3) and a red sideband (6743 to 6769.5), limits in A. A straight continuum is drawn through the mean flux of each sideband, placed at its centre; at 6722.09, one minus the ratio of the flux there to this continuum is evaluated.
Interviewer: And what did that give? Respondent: -0.23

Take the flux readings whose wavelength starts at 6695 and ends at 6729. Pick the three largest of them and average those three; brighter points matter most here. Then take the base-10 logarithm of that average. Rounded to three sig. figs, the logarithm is 1.40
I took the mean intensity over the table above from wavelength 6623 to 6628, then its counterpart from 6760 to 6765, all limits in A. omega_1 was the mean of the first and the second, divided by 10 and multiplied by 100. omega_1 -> 179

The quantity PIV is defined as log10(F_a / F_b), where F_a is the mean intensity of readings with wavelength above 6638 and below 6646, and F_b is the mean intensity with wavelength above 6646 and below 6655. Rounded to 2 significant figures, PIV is -0.033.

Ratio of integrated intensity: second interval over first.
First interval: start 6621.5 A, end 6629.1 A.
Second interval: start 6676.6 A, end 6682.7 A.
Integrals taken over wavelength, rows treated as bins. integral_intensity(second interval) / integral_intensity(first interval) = 0.8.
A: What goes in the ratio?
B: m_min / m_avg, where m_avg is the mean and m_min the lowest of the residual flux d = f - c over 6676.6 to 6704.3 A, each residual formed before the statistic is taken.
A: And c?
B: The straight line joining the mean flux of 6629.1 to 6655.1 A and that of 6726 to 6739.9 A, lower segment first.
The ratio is 6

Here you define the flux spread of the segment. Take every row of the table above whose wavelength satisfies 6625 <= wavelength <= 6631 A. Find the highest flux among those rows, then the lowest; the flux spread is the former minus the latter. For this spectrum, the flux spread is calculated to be 15.0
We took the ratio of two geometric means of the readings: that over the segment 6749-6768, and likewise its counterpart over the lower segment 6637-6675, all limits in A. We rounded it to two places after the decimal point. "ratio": 0.90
